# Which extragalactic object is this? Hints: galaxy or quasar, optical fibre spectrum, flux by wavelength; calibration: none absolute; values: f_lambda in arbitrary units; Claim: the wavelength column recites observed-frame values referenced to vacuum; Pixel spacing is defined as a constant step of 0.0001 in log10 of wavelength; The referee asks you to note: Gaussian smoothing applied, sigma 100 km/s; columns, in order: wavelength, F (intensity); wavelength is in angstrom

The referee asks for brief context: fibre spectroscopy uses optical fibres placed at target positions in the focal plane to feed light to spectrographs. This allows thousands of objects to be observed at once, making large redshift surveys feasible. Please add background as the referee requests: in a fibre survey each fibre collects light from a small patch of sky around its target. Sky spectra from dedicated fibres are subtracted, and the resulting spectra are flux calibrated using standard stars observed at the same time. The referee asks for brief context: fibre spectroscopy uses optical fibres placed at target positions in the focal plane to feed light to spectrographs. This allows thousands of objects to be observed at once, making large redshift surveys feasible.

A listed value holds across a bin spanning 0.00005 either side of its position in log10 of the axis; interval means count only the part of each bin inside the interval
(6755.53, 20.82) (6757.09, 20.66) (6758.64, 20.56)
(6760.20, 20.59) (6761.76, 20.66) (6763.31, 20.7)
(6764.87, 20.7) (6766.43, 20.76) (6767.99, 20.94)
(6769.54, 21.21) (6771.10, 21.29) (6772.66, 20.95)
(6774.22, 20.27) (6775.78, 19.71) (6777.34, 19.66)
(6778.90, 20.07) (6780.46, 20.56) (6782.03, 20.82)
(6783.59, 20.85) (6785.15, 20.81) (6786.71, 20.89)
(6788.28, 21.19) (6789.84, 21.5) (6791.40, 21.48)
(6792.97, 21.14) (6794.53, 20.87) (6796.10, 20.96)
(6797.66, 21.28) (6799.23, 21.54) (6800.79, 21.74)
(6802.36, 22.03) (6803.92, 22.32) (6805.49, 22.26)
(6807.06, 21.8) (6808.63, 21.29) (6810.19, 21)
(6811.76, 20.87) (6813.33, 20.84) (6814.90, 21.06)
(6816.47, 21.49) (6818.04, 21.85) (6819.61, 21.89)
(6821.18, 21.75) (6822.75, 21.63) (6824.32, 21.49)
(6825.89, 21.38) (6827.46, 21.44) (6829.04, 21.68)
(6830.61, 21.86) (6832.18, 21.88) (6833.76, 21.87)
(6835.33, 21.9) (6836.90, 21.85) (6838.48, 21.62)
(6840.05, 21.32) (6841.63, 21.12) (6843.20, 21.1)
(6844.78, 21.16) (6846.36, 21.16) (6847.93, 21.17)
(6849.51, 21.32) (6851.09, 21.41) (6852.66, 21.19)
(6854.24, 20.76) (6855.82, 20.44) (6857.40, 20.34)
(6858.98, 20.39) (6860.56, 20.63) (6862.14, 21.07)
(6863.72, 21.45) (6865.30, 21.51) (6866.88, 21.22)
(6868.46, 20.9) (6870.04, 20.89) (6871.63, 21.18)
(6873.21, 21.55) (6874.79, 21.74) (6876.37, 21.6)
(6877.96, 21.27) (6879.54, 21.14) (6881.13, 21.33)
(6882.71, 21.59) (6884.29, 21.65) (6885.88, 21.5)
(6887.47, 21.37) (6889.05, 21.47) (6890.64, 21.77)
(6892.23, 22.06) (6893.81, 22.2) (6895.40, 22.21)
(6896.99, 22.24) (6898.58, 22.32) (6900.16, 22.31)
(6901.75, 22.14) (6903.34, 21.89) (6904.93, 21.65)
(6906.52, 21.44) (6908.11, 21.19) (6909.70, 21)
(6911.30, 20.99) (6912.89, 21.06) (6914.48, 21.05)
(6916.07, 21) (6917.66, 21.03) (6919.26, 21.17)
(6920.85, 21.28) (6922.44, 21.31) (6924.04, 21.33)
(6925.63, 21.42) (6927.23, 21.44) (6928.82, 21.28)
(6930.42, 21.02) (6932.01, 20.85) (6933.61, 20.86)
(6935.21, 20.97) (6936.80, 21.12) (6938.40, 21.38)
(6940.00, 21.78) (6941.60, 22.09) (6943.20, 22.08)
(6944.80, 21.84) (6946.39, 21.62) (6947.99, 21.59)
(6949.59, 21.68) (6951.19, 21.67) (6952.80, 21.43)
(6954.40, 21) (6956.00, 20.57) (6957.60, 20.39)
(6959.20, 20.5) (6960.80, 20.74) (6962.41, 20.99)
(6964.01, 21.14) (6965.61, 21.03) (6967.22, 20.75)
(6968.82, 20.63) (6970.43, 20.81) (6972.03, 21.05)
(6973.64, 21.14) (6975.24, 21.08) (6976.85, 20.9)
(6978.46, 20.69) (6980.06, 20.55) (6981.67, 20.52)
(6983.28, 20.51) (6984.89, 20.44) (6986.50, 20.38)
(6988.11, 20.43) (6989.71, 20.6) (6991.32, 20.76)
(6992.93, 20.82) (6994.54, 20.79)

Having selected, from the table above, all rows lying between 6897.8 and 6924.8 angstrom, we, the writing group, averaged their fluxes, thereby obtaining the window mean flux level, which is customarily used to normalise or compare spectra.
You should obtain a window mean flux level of 21.4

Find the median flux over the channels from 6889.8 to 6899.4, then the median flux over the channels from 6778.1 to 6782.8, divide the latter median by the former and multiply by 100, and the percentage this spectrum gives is 93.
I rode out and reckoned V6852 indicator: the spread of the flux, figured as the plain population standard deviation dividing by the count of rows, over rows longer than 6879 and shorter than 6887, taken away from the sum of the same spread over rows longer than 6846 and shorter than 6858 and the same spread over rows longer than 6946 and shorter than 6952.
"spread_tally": 0.23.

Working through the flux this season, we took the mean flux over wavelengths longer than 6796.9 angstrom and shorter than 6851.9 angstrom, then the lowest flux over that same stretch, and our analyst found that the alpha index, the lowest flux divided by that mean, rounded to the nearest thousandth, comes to 0.968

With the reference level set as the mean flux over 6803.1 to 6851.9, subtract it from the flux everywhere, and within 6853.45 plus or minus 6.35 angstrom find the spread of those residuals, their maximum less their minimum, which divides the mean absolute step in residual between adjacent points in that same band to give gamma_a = 0.18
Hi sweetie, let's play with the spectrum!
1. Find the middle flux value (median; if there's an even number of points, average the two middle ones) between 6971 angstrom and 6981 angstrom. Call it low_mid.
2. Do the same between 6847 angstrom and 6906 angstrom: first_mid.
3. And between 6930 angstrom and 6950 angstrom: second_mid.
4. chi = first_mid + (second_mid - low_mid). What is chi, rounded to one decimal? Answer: 22.1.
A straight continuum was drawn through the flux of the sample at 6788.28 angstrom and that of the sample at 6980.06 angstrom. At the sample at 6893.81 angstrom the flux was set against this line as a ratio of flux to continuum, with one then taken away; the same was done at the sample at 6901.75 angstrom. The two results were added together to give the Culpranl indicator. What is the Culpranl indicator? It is 0.129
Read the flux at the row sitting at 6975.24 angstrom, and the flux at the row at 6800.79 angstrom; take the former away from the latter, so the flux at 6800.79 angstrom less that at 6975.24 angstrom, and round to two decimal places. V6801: 0.66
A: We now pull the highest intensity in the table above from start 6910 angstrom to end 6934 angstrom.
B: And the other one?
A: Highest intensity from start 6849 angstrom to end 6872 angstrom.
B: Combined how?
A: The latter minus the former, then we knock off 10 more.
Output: -9.9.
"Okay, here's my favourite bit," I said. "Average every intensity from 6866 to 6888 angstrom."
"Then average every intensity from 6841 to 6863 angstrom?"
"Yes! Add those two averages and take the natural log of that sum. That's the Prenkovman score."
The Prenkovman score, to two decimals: 3.74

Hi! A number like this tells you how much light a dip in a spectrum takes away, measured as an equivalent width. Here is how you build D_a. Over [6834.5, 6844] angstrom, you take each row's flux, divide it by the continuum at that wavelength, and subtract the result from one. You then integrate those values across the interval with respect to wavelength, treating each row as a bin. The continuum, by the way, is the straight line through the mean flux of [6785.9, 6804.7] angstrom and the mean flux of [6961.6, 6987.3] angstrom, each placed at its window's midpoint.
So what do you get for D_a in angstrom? -0.10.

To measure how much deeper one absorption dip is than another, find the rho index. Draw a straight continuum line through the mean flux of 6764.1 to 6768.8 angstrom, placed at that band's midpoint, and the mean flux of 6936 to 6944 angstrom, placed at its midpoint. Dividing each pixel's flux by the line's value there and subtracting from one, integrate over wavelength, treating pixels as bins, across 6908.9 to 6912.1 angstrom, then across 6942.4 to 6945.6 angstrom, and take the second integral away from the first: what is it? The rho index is 0.12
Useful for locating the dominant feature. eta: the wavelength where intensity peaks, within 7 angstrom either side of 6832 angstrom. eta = 6835.33 angstrom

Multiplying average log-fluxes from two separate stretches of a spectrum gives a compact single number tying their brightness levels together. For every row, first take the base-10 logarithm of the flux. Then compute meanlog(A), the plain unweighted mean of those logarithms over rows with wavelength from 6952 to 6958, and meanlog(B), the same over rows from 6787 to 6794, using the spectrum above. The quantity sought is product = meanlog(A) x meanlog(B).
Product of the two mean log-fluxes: 1.75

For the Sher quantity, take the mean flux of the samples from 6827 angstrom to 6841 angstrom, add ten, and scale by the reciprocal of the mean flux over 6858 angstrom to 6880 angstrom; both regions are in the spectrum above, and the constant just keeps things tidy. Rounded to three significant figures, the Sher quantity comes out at 1.50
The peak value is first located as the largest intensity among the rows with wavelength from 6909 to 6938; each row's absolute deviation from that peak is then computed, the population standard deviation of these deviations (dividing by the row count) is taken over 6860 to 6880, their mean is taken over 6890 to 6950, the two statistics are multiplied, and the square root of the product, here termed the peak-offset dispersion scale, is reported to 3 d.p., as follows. 0.292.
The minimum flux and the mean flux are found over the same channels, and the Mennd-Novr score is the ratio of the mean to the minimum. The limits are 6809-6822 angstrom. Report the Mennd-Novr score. 1.024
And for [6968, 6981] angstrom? 1.015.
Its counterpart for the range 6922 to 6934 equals 1.016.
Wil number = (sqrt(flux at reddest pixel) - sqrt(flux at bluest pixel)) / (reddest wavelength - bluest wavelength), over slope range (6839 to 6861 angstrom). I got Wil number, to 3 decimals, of -0.004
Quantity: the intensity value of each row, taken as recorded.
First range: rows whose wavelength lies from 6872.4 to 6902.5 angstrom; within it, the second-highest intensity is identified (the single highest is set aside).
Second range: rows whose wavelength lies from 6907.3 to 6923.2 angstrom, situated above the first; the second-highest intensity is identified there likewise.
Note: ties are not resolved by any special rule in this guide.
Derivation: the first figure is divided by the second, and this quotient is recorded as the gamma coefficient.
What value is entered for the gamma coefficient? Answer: 1.048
